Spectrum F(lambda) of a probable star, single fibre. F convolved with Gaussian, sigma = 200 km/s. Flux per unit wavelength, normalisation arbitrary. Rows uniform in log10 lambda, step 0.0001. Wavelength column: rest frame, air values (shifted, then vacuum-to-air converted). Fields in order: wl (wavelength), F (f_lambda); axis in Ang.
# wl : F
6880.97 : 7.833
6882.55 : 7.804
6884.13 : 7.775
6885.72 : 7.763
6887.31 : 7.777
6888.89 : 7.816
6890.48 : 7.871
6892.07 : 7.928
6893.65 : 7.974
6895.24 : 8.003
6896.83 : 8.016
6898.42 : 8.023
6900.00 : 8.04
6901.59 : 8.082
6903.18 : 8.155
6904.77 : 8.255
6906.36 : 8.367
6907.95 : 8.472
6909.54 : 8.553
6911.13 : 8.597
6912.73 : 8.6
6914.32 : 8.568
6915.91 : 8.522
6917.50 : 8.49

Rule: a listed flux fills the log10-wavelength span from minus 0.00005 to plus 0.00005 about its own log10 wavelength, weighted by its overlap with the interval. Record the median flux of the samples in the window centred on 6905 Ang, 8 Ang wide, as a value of 8.3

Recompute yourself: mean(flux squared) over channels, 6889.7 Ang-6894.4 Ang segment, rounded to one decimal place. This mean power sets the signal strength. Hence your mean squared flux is 62.8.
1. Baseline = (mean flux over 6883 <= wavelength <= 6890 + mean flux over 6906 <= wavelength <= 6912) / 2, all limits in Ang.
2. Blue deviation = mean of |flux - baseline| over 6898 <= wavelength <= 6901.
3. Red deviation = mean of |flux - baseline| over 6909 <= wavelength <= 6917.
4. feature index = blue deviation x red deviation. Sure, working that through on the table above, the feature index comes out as 0.05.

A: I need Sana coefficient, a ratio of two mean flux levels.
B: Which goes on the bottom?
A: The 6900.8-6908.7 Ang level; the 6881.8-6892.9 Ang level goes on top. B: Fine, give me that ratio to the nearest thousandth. 0.946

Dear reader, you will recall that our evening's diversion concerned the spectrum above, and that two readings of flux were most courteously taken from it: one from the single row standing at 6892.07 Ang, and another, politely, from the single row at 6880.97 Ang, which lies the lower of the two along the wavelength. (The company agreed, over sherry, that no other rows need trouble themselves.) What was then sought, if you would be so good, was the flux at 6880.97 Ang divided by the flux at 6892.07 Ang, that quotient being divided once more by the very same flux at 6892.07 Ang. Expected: 0.125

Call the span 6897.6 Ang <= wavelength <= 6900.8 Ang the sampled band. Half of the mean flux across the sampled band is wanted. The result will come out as 4.02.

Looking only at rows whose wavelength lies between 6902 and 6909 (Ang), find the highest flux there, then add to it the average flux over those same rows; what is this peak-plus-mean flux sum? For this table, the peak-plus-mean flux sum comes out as 16.8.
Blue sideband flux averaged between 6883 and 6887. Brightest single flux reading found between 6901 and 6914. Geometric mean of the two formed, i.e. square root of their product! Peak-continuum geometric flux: 8.17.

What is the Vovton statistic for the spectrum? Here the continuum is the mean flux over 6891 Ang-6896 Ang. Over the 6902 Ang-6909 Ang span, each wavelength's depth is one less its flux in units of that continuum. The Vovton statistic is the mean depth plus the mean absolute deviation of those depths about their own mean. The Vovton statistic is -0.030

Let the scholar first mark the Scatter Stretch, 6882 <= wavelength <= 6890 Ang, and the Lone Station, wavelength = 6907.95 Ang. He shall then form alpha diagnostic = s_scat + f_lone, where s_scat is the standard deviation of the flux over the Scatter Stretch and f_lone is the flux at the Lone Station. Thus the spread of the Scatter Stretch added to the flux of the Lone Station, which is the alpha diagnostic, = 8.49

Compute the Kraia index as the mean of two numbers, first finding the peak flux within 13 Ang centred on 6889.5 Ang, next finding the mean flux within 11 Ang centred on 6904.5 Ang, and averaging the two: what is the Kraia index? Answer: 8.14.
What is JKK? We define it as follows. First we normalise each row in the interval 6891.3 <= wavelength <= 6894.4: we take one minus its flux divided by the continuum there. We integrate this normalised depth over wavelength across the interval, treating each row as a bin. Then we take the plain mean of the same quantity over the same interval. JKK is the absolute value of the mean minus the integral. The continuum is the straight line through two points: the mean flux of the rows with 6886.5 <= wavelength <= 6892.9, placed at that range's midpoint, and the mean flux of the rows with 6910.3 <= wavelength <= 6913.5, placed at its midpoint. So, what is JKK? 0.001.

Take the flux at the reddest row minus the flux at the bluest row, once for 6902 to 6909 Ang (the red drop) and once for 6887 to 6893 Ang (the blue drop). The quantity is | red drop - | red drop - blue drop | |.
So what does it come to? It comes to 0.15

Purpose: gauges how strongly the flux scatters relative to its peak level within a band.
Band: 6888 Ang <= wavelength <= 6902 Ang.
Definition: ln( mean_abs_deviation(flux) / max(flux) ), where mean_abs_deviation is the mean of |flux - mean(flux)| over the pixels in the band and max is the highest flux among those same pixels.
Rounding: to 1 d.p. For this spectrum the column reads -4.8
